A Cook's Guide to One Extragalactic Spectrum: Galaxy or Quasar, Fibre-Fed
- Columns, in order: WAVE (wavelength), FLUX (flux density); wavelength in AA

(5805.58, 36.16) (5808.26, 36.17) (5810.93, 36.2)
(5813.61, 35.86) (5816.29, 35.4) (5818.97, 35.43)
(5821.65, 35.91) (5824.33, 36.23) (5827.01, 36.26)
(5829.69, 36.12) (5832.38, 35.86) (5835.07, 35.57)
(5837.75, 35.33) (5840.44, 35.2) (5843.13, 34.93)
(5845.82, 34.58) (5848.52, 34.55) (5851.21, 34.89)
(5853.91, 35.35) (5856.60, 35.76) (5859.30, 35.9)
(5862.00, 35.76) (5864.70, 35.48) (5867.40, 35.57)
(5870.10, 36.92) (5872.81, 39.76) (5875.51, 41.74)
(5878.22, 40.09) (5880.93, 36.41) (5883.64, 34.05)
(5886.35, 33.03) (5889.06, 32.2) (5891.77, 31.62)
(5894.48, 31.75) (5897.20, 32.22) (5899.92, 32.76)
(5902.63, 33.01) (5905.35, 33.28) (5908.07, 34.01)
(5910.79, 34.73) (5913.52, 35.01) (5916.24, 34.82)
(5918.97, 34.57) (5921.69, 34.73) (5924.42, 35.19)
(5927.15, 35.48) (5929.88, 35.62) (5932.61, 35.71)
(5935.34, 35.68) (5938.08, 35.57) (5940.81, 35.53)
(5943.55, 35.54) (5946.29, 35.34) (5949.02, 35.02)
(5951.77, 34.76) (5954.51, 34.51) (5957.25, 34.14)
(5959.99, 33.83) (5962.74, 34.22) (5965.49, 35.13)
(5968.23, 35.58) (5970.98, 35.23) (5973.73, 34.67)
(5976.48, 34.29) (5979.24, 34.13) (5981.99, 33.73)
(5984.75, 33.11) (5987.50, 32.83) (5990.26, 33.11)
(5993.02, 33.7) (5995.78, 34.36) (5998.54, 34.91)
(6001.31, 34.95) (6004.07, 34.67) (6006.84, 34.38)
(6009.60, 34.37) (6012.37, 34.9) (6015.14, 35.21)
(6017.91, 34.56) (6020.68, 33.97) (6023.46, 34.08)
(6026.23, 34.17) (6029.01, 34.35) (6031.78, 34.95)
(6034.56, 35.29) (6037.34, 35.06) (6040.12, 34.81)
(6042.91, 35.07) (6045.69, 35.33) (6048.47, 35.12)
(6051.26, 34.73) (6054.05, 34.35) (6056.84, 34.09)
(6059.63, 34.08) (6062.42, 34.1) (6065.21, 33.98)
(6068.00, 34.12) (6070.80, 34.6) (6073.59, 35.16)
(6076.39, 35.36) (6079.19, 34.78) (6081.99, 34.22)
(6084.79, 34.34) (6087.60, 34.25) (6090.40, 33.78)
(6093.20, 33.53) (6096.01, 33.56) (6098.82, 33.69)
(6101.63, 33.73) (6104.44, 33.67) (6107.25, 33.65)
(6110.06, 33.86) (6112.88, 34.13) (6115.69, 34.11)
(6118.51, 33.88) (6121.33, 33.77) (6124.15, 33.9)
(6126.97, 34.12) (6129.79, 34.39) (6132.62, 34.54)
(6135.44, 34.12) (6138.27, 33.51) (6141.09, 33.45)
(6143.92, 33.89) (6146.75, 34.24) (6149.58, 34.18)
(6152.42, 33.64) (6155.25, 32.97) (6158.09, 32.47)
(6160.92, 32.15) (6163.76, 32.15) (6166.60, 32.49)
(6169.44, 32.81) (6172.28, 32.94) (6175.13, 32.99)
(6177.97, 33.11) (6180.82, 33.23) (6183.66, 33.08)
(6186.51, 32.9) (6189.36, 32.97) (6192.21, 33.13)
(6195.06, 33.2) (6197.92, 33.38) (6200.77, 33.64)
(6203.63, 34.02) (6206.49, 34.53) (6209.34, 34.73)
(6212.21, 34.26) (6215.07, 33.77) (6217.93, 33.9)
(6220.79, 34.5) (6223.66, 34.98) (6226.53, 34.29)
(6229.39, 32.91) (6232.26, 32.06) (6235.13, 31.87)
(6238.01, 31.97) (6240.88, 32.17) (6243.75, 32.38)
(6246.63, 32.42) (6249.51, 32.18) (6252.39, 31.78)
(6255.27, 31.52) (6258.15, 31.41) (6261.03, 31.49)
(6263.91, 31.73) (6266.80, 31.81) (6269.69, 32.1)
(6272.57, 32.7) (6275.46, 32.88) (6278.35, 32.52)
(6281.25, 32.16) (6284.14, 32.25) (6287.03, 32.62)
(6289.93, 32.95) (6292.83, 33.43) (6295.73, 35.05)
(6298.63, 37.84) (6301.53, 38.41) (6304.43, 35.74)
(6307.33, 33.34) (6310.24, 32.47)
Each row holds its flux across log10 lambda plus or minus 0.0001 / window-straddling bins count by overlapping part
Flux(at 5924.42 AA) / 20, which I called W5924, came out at 1.76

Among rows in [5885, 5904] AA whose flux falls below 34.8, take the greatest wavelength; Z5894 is 5902.63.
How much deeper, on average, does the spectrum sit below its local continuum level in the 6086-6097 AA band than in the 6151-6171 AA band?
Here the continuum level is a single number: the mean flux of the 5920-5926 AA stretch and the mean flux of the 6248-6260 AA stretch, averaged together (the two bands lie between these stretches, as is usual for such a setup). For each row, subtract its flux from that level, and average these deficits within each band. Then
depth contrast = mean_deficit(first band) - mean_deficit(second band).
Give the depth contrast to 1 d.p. -1.1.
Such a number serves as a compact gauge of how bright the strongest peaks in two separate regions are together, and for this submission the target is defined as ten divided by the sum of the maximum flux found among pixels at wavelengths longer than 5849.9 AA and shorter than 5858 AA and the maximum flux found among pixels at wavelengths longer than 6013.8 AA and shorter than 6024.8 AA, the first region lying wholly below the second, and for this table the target 0.141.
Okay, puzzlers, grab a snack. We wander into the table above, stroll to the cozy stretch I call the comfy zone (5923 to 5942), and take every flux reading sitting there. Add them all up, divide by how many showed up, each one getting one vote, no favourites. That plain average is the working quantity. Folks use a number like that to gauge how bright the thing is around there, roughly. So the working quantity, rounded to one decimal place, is 35.5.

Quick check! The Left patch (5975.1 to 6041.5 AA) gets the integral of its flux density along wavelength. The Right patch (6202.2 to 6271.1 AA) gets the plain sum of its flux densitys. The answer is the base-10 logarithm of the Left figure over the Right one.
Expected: 0.4609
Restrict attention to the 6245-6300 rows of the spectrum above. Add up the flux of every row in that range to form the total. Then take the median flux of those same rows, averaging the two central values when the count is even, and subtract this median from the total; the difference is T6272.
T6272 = 589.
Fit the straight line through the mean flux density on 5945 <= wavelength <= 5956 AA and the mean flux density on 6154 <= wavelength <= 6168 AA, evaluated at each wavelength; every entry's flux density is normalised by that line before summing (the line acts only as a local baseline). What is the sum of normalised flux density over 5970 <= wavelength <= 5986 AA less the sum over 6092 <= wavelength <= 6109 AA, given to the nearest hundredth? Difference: -0.16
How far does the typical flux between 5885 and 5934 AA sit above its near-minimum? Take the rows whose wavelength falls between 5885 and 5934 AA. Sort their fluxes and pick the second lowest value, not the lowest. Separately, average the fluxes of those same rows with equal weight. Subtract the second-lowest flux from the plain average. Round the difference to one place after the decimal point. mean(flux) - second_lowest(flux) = 2.1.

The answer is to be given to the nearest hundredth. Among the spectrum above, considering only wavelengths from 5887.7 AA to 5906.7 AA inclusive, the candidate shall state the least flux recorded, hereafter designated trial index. 31.62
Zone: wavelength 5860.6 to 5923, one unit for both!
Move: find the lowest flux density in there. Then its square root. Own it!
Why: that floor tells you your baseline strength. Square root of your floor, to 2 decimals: 5.62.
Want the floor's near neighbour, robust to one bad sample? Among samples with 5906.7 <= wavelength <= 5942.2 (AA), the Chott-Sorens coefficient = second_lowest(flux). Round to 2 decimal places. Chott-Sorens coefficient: 34.57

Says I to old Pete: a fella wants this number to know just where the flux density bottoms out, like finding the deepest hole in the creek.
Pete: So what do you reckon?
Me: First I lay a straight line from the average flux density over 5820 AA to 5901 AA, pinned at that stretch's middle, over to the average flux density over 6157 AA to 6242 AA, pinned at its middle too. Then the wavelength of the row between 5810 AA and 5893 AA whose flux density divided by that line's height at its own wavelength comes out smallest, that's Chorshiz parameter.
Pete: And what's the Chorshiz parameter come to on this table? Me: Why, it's 5891.77 AA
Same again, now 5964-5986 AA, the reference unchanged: 5984.75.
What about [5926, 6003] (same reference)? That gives 5987.50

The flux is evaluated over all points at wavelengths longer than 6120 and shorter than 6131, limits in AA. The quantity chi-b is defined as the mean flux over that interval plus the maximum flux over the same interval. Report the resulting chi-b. 68.4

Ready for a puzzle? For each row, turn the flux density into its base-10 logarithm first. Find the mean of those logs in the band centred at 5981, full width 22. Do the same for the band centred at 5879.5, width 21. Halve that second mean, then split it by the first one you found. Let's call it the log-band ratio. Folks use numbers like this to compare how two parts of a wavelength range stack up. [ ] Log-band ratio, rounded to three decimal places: 0.511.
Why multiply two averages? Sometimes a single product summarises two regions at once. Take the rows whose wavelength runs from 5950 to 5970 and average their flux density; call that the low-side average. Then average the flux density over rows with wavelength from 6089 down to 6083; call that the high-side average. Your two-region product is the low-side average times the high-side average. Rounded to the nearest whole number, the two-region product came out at 1186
